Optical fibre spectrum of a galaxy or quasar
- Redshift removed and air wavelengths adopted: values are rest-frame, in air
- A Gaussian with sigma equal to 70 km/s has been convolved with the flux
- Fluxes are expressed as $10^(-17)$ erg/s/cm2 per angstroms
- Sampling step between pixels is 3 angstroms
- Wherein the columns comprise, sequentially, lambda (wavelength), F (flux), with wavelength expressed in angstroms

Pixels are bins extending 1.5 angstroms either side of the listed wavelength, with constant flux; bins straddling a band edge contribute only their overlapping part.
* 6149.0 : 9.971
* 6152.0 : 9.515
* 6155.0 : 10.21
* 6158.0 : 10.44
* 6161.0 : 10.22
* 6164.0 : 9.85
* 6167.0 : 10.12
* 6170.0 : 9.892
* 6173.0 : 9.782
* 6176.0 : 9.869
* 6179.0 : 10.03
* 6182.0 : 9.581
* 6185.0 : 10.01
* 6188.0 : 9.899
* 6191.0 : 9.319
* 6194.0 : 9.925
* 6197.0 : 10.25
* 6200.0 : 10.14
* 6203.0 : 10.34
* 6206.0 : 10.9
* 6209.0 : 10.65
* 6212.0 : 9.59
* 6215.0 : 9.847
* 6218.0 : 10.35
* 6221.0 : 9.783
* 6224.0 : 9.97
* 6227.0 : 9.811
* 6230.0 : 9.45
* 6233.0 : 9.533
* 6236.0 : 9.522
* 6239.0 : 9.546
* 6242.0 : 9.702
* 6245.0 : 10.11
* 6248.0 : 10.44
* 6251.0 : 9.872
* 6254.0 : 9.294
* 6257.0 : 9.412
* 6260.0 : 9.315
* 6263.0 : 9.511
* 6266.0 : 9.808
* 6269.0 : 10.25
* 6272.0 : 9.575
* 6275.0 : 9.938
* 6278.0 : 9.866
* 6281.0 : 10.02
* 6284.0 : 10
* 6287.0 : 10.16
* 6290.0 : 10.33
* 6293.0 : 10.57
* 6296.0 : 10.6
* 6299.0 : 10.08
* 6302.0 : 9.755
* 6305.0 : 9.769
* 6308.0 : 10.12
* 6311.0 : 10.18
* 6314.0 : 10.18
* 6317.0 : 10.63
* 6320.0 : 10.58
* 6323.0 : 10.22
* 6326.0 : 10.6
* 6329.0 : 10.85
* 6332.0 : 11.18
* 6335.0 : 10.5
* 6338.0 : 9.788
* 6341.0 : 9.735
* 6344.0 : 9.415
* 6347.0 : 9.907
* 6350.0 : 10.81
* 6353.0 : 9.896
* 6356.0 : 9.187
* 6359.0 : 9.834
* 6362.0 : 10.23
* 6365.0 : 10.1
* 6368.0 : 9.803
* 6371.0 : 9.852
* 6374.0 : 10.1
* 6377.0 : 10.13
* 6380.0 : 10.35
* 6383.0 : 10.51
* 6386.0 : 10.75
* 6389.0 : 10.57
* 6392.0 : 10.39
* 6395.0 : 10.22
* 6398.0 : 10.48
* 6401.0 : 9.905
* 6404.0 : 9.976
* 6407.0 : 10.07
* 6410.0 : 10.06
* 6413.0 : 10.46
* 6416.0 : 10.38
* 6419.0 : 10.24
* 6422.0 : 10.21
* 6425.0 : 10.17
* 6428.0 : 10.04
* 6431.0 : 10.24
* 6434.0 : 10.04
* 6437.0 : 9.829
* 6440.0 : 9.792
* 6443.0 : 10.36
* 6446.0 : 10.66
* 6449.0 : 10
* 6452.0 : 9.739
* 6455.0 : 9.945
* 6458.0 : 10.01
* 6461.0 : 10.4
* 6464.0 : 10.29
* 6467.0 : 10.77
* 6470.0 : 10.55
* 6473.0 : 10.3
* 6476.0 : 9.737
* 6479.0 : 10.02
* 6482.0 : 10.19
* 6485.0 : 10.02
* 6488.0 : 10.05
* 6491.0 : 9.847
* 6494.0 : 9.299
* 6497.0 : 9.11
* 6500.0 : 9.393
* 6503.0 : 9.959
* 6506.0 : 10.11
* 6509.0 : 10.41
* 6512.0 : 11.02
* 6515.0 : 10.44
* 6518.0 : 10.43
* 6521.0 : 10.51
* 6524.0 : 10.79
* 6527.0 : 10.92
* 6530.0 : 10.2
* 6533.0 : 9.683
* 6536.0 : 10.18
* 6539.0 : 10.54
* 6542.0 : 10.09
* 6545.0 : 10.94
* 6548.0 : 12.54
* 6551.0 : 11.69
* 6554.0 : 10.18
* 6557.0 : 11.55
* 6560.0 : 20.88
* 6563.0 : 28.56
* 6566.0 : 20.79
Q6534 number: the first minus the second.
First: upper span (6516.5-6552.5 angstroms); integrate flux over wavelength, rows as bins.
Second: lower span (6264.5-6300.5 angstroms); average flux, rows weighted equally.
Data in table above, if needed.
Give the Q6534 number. 375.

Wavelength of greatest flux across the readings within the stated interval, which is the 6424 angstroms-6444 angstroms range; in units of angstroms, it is 6443.0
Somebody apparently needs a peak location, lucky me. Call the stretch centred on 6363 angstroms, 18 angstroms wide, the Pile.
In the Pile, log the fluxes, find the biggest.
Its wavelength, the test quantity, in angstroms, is 6362.0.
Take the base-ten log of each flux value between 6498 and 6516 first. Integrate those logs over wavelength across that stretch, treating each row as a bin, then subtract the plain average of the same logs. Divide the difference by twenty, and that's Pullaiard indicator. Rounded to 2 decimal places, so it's 0.86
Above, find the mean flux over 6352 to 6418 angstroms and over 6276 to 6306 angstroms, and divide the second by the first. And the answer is 0.997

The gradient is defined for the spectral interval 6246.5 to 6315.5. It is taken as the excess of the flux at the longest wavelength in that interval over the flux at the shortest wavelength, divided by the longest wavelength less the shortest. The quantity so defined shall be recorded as -0.004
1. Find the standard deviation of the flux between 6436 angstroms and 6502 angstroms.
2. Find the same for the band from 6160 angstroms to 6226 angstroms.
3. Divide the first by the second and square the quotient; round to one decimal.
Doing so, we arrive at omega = 1.4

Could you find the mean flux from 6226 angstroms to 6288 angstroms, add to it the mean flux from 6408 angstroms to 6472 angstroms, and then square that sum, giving 399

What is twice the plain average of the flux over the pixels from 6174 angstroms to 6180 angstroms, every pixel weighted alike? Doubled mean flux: 19.9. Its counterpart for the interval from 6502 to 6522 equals 20.8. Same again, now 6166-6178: 19.8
